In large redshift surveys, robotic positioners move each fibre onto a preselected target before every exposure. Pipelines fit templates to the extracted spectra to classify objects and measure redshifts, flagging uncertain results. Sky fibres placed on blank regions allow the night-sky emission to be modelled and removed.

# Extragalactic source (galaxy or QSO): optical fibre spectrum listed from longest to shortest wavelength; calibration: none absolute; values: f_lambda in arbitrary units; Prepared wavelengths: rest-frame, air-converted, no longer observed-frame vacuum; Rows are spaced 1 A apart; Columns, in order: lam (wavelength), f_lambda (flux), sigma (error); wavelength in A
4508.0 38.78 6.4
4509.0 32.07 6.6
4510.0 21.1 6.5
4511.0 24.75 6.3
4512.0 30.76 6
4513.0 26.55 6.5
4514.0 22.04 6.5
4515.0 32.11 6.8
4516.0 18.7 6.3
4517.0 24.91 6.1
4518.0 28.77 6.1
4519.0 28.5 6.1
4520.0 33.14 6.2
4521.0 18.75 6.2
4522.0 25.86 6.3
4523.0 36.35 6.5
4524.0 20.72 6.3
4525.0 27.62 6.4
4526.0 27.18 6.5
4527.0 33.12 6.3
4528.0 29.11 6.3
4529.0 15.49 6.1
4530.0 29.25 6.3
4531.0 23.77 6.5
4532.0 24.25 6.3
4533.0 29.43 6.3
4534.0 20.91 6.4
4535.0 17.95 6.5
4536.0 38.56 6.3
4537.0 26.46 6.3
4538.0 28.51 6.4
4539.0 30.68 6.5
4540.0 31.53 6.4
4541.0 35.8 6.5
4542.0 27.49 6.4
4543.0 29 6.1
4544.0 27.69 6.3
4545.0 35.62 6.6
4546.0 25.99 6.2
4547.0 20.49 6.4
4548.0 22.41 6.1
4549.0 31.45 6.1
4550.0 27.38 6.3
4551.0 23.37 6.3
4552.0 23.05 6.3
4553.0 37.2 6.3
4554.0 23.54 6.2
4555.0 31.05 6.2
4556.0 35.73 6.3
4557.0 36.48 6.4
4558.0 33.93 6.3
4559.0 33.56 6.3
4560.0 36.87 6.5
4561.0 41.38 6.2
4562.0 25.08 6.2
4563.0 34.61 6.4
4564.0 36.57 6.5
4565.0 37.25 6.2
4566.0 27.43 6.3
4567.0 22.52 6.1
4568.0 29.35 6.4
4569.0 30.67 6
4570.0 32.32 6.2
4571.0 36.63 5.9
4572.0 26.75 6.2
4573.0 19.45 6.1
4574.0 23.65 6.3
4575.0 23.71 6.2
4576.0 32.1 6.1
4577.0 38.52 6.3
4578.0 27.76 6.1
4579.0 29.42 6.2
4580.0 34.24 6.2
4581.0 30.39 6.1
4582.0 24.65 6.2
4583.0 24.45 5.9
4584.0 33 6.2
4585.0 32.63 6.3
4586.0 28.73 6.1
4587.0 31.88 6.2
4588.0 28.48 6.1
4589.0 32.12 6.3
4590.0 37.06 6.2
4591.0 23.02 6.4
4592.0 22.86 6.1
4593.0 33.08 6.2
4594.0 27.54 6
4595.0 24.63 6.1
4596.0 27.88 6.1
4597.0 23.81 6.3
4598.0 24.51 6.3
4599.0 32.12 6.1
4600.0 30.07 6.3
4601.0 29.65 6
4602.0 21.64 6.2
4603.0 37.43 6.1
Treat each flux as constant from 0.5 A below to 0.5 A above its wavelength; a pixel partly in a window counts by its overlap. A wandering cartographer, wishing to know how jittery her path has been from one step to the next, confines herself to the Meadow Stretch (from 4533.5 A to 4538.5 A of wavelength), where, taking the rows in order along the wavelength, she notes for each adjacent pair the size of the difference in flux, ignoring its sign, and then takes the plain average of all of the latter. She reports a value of 9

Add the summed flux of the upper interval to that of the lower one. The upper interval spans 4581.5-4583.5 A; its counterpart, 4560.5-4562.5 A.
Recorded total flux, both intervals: 116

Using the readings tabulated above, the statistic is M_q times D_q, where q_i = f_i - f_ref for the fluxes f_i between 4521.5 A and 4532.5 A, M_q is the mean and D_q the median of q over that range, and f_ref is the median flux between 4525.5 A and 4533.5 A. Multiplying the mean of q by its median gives 1.5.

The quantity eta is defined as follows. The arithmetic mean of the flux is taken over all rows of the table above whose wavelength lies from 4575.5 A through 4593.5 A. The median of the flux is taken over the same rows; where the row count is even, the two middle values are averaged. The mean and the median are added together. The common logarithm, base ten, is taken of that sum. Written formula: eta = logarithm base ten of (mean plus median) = 1.79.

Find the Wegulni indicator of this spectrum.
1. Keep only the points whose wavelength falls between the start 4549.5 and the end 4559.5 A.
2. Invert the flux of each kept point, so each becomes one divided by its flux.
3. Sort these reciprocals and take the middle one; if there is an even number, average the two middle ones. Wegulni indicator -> 0.0310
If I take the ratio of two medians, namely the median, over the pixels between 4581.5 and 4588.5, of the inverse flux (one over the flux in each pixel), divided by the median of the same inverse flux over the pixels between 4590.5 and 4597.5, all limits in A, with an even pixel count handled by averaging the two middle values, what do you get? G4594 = 0.86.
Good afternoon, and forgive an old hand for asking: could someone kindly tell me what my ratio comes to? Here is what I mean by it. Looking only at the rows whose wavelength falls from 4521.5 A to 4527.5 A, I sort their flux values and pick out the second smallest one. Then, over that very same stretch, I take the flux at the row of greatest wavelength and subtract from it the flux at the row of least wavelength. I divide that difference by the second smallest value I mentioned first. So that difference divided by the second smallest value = 0.28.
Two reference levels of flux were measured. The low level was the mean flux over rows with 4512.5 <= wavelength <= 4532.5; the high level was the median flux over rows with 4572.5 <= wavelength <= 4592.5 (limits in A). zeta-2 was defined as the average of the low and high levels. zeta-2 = 27.7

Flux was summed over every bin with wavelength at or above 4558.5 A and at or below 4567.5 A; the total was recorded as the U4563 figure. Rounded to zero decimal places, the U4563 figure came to 295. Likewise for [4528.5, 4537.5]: 226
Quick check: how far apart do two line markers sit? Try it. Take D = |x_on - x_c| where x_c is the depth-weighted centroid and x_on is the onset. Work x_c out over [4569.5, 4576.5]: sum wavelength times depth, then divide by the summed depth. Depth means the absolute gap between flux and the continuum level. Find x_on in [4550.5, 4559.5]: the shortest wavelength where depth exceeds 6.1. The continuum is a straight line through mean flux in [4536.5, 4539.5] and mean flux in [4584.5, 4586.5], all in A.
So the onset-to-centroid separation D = 21.0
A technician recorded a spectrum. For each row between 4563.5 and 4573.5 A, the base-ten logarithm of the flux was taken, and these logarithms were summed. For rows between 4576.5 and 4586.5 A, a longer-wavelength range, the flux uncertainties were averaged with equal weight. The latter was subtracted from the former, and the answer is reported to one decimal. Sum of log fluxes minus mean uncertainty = 8.5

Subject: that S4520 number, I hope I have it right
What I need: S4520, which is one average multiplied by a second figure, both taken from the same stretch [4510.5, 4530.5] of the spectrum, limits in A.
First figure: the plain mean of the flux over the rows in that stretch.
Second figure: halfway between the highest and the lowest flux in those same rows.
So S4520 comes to 692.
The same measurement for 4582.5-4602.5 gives 835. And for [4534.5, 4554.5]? 797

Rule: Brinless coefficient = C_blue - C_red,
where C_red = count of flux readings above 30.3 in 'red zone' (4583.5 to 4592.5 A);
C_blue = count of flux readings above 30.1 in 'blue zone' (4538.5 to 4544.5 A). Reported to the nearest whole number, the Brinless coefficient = -2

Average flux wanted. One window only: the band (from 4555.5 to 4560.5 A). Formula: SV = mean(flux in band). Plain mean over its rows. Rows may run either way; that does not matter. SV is 35.3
